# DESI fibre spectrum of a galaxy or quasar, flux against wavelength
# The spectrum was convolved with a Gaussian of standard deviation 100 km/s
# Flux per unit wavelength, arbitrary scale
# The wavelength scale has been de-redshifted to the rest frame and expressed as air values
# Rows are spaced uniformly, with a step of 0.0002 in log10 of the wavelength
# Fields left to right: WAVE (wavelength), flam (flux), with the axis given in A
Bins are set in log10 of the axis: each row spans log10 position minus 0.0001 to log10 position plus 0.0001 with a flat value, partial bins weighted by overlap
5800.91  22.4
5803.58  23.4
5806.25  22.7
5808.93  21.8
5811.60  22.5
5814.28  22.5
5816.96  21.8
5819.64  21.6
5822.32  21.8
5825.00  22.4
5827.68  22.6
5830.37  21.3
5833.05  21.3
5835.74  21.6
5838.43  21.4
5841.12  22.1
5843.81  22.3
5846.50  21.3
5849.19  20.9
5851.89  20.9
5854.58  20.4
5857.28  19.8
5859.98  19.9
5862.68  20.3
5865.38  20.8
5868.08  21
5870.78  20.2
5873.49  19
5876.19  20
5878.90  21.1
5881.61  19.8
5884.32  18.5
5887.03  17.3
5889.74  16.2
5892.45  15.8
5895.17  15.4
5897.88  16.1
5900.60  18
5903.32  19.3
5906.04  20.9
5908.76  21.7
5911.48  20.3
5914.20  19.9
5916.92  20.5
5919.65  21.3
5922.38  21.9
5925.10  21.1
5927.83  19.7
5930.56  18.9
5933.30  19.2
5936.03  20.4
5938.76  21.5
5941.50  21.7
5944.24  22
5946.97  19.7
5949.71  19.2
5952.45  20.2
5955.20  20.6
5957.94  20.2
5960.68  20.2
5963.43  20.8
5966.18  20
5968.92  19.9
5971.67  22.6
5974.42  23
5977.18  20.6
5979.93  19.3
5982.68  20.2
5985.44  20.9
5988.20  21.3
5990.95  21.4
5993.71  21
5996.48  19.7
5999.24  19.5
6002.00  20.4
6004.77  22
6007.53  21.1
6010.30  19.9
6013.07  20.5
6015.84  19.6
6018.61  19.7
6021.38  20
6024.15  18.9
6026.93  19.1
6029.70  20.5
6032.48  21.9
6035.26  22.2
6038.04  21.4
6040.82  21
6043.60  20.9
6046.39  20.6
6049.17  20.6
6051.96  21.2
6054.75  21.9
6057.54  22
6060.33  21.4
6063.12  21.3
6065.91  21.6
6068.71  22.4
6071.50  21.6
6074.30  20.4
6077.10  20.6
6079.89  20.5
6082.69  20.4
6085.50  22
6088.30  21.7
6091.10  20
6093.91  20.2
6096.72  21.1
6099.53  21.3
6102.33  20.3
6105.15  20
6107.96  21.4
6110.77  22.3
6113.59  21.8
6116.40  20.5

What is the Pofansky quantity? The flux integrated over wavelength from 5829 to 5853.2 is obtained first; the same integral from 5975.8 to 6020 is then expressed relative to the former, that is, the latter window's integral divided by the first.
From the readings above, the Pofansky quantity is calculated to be 1.7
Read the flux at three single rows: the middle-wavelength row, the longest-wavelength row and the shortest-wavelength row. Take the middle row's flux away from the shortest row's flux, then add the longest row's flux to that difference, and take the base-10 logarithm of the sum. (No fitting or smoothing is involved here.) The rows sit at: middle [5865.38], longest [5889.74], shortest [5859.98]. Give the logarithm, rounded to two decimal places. 1.18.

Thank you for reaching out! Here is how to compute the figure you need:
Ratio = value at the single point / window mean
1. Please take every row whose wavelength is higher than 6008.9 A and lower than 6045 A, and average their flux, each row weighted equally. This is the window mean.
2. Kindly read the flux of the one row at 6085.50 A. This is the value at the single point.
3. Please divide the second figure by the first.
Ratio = 1.08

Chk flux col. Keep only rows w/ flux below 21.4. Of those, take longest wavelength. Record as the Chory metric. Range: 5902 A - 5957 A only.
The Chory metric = 5955.20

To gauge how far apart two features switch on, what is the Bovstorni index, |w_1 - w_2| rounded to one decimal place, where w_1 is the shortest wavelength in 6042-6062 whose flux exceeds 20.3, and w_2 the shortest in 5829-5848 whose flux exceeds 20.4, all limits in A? 213.2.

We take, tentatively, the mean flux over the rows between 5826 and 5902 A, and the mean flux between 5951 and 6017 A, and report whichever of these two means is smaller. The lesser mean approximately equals 19.8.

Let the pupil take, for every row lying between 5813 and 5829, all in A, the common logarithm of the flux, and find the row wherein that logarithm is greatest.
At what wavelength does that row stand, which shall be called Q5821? 5827.68 A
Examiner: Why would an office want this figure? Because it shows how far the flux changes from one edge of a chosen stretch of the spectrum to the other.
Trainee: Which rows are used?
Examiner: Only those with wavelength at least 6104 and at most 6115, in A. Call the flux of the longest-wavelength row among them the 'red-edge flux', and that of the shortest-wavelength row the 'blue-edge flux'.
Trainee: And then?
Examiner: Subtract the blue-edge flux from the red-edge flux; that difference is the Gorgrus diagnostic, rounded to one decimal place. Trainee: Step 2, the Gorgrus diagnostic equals 1.8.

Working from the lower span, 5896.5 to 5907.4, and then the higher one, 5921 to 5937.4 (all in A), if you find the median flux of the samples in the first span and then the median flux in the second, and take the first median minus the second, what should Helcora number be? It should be -1.4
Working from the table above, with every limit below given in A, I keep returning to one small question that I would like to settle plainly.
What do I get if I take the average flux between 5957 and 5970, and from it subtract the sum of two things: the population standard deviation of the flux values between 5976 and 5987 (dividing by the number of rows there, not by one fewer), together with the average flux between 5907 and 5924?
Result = -1.3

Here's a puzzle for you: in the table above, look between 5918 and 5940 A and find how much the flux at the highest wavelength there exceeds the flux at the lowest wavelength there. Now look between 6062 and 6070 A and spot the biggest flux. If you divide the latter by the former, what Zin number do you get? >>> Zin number 112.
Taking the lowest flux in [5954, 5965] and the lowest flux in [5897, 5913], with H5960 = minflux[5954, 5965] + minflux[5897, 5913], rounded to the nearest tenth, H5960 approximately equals 36.3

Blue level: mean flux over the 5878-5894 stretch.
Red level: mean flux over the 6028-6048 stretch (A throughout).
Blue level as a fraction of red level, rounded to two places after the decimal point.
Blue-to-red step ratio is 0.85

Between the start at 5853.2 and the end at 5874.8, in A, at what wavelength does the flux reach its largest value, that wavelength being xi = 5868.08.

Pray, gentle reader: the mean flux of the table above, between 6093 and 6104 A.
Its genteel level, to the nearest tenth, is 20.7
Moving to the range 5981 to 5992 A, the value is 20.9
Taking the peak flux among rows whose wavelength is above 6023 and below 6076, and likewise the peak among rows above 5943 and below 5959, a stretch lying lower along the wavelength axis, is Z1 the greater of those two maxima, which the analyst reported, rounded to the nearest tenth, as 22.4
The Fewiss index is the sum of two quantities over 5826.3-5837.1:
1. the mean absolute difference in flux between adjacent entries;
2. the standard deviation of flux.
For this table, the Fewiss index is 1.1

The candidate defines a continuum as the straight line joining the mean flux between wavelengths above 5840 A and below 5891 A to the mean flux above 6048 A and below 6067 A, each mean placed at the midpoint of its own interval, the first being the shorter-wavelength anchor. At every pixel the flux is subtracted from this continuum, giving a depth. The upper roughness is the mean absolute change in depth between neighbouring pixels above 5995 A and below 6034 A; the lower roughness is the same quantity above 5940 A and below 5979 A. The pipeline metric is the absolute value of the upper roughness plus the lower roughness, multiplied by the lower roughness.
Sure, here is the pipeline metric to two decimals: 1.60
